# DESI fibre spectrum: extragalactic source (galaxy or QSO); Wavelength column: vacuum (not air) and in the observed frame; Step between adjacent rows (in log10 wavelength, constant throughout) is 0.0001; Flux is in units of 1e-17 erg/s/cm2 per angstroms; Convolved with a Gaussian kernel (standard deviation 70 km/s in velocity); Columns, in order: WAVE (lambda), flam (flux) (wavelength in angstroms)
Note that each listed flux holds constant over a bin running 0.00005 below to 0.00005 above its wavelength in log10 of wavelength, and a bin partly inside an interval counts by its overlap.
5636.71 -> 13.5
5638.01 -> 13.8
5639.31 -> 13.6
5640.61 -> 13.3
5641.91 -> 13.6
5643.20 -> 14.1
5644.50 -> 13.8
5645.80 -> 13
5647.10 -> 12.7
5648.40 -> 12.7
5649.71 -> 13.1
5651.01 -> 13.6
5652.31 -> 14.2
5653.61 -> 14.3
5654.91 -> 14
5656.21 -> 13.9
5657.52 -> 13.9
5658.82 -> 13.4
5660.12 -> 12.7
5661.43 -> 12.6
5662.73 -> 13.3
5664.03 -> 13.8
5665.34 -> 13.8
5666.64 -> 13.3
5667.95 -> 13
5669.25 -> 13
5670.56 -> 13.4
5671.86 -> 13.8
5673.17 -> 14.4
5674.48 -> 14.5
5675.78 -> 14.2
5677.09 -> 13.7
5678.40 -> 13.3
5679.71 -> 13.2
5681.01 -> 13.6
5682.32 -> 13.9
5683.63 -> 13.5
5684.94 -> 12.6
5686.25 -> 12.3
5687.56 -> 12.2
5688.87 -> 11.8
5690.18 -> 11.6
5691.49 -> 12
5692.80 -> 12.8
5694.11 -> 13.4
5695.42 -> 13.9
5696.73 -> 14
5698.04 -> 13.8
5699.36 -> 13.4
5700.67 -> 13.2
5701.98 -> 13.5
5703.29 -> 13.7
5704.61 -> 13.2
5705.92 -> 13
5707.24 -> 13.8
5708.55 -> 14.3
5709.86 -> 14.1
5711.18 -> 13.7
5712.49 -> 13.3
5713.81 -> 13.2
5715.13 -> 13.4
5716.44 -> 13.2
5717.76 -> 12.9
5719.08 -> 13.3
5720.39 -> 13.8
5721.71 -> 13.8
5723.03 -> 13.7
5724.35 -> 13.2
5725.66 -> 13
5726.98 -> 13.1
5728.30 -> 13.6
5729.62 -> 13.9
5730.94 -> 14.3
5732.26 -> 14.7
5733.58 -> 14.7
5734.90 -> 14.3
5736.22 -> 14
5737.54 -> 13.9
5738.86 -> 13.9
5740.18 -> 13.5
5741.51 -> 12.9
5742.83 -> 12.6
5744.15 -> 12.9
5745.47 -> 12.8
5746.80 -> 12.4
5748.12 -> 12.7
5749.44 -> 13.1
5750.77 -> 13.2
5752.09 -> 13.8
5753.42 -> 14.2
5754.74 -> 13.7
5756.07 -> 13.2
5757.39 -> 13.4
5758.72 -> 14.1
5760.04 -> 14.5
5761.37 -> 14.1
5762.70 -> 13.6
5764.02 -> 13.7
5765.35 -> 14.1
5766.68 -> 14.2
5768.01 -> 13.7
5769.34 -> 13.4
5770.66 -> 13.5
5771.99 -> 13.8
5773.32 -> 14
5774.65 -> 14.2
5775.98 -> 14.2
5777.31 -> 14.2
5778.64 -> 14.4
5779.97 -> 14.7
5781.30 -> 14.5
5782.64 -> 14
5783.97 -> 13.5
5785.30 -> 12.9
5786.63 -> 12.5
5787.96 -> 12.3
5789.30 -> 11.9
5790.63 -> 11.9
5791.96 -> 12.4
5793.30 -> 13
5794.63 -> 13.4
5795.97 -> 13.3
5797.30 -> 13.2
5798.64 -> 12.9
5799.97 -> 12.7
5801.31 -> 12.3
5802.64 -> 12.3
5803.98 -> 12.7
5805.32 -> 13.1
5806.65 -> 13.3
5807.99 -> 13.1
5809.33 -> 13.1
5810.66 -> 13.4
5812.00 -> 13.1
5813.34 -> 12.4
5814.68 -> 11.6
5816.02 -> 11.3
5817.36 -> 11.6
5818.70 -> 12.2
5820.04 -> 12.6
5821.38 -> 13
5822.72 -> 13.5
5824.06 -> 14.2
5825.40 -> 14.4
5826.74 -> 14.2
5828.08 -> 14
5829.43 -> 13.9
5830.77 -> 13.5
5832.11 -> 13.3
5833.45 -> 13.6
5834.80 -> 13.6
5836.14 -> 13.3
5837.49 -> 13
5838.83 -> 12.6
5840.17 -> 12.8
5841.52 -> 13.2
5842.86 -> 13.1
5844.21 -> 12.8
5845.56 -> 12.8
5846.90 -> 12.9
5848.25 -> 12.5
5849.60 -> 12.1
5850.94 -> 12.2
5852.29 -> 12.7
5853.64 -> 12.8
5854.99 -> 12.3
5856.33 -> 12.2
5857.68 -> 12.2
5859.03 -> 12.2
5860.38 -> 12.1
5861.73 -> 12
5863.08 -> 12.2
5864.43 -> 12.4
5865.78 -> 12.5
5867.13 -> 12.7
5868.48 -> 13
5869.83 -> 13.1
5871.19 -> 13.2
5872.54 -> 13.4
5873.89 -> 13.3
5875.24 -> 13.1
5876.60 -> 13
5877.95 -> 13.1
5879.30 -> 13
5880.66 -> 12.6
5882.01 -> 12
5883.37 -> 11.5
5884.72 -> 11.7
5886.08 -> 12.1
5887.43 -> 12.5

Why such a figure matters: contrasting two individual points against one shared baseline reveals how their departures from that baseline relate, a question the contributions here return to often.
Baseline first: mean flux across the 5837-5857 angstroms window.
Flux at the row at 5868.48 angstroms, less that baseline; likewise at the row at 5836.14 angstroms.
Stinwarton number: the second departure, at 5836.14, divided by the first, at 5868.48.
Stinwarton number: 1.9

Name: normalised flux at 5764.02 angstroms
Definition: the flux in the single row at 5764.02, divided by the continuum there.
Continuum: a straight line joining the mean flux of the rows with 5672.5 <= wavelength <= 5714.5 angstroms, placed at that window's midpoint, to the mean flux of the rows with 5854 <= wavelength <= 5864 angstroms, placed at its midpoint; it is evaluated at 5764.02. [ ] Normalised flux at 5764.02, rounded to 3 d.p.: 1.066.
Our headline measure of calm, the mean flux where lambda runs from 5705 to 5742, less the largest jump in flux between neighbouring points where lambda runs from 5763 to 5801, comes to 13.06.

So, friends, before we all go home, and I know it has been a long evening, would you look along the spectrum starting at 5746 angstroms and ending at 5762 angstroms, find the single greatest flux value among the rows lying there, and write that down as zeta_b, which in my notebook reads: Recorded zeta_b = 14.5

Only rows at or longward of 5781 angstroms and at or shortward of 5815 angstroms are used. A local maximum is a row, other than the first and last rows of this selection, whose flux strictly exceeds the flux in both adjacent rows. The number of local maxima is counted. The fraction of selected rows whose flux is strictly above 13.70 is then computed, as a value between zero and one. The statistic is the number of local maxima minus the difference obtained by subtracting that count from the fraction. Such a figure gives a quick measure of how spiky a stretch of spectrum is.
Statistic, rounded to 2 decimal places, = 5.92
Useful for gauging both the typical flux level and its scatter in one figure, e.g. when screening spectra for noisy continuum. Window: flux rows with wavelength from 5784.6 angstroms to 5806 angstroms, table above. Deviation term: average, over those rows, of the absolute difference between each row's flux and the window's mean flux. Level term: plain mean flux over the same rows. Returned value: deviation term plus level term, 13.1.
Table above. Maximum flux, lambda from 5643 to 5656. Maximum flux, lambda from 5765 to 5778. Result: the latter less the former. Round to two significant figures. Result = -0.10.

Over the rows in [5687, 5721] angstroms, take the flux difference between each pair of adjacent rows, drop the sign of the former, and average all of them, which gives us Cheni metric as 0.360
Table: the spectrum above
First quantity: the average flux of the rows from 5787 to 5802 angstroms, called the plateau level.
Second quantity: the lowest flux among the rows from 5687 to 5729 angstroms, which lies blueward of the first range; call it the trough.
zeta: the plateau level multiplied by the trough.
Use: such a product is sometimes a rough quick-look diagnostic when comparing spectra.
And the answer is 147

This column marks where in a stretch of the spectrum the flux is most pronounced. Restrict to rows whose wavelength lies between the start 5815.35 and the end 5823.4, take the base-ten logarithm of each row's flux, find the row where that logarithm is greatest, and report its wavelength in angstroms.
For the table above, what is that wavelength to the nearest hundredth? 5822.72 angstroms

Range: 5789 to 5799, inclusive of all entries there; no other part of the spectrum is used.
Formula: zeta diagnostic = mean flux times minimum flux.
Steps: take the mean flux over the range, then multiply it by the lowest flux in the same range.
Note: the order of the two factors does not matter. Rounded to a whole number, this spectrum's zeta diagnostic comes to 152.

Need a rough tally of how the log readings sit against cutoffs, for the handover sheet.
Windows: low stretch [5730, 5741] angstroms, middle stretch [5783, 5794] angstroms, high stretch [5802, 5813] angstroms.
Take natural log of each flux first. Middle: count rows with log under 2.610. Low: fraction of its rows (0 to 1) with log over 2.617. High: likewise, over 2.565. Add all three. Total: 10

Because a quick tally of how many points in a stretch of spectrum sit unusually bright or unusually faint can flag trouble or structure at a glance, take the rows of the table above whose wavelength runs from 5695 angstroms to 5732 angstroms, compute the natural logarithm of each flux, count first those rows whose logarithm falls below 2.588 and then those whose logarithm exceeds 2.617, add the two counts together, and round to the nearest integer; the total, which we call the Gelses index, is 24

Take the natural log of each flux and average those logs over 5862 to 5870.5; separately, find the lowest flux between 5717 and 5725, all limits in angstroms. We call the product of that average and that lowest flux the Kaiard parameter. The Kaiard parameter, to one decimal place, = 32.7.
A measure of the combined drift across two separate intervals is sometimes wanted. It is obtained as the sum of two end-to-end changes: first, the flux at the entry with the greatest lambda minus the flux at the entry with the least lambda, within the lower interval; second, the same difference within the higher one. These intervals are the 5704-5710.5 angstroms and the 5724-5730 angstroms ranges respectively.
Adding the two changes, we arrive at 1.6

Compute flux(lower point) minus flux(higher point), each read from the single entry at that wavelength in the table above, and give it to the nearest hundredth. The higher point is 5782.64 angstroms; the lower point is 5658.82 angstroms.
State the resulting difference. -0.60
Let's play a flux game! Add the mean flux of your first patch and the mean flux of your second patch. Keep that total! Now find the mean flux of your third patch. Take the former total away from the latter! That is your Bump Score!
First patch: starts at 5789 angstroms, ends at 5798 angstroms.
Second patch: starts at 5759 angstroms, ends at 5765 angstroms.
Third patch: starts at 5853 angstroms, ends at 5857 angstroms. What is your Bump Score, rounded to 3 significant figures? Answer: -14.3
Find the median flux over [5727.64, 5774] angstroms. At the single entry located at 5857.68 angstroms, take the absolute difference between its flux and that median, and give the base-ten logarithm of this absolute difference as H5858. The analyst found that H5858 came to 0.2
